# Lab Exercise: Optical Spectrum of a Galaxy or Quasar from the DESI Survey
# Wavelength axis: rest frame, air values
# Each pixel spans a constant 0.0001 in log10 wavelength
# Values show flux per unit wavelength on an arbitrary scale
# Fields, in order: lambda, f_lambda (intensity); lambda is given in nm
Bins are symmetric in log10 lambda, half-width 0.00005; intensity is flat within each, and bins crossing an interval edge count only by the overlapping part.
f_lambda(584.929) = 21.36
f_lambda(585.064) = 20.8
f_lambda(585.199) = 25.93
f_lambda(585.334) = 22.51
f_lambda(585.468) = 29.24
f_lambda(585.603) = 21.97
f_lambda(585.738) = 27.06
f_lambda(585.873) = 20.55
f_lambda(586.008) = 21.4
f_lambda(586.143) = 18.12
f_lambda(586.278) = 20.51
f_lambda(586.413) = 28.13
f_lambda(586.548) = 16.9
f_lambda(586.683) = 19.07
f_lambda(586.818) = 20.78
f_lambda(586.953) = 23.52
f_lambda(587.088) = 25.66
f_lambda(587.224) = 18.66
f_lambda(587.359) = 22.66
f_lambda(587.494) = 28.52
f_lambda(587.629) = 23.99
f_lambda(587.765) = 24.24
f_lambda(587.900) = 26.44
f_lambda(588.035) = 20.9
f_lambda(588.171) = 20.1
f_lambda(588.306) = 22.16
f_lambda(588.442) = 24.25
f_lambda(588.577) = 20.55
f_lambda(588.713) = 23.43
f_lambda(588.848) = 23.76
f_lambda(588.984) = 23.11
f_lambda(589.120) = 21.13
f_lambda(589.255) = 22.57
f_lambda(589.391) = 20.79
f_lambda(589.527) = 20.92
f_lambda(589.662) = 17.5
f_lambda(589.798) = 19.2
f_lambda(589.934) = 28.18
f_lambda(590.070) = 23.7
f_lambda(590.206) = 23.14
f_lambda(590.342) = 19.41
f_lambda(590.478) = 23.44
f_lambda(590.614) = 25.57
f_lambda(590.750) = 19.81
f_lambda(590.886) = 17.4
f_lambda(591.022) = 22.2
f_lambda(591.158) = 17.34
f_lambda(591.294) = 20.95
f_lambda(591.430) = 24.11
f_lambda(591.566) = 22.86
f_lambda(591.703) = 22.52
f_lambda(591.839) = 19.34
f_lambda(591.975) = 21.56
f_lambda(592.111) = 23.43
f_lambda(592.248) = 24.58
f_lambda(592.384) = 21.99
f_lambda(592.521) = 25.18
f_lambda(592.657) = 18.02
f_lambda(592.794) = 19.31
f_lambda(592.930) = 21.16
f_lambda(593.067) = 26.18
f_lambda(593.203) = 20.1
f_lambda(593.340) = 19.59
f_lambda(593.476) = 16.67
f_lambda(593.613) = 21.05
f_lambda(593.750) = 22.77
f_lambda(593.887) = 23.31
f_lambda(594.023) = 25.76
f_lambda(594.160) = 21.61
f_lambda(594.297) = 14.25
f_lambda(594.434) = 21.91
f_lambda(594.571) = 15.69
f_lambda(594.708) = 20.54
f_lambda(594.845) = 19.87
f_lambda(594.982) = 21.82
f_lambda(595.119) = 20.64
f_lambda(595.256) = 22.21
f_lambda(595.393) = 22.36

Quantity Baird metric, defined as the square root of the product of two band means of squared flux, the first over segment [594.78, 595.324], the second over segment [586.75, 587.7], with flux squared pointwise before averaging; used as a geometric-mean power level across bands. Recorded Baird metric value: 499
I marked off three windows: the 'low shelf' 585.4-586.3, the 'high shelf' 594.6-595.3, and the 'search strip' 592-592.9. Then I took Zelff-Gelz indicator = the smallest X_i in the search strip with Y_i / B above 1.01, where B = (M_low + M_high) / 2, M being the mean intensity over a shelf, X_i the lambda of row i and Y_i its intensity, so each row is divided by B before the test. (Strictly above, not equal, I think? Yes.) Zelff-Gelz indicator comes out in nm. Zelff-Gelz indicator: 592.111 nm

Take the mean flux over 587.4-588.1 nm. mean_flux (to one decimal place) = 24.8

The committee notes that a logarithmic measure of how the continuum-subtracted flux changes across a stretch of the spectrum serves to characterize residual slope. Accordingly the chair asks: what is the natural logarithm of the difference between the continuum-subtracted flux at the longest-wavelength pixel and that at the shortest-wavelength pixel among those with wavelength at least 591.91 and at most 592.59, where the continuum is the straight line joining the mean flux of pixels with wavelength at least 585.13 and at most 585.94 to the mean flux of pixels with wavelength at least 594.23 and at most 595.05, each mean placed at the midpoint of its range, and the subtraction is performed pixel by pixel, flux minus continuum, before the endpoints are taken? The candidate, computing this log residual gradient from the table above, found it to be 1.4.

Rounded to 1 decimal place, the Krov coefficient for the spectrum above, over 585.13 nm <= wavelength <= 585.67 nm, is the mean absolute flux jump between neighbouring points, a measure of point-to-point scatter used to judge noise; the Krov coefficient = 5.8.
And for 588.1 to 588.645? 2.6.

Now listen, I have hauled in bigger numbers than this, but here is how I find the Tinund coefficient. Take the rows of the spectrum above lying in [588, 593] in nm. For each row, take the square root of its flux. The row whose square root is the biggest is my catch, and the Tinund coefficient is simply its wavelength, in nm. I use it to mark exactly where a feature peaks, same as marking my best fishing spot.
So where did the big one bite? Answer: 589.934 nm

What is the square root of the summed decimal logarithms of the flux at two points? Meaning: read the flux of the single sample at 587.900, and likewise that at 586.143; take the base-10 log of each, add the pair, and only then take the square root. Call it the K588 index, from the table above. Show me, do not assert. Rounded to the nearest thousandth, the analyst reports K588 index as 1.637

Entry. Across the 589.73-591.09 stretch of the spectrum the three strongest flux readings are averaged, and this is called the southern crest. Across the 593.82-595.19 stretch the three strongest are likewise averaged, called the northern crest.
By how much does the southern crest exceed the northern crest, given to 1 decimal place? 2.2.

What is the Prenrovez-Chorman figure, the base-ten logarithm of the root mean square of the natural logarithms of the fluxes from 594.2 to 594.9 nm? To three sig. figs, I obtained 0.463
